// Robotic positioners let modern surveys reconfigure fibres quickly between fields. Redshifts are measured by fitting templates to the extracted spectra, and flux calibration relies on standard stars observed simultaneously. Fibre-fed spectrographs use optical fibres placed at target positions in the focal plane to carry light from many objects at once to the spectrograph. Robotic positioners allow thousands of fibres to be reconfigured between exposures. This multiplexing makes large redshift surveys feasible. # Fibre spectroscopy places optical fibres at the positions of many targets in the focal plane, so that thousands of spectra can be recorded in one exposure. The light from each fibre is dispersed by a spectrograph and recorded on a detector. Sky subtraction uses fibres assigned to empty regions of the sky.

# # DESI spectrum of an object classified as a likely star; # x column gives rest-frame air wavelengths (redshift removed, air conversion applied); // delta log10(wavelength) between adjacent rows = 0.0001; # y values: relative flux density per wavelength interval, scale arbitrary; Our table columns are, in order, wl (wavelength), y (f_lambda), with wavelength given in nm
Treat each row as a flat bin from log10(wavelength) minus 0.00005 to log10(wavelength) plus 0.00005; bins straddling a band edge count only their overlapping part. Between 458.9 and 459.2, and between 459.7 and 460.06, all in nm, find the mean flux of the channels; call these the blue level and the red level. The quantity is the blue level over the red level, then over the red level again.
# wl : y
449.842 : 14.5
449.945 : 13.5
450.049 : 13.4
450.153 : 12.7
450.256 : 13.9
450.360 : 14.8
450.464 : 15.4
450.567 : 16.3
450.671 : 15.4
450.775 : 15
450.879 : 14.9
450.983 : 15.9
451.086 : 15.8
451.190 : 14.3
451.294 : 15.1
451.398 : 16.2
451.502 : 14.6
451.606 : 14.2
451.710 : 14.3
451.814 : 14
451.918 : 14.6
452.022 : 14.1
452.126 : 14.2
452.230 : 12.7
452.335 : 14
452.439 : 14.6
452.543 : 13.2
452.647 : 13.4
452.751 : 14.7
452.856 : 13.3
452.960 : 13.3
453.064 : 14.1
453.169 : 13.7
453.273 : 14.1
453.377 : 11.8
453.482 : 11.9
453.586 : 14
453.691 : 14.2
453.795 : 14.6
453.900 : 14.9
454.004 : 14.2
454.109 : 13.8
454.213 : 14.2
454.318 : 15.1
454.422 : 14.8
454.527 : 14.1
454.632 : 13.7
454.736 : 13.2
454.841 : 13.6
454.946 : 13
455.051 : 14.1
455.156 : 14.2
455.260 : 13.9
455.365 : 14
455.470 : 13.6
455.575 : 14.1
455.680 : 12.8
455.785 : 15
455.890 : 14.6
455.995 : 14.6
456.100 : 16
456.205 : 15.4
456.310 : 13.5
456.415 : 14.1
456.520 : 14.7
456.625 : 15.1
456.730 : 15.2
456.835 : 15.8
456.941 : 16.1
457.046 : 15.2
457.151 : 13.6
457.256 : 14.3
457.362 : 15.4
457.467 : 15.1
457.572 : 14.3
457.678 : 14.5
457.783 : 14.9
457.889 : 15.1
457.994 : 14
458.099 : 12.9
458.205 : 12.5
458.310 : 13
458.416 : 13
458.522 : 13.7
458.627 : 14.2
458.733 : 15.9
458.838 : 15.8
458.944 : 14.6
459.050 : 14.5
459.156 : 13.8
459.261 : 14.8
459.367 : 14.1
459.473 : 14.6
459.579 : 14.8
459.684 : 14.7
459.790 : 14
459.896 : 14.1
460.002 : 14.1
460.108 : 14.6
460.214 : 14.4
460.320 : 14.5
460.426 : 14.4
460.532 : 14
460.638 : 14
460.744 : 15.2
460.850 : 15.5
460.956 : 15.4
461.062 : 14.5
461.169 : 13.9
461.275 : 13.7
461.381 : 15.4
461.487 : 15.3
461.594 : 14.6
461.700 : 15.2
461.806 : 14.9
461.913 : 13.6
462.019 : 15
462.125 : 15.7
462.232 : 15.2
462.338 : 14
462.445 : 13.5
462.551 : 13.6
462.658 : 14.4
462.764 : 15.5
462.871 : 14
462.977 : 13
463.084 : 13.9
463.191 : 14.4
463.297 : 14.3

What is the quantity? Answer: 0.072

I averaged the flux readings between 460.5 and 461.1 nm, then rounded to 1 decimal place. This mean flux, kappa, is 14.8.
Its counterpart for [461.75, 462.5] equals 14.6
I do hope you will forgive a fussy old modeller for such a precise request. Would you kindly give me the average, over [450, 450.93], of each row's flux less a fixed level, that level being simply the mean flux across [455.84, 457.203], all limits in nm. -0.27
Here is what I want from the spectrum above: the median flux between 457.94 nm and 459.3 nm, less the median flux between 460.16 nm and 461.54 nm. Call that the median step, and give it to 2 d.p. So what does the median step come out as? -0.50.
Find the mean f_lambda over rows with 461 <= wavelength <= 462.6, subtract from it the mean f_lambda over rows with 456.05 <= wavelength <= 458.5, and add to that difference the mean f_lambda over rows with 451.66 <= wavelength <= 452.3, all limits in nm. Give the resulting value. 14.0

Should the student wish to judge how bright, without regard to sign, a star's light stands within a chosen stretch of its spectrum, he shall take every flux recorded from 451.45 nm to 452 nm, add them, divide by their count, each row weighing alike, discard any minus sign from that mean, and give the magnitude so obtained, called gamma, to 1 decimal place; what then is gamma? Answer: 14.3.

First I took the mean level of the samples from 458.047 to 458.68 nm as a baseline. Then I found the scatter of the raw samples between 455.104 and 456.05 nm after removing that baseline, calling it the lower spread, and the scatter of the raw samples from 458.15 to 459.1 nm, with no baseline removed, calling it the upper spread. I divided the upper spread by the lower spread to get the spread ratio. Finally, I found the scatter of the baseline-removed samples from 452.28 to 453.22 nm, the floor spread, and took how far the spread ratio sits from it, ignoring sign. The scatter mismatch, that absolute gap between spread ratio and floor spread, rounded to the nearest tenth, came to 1.3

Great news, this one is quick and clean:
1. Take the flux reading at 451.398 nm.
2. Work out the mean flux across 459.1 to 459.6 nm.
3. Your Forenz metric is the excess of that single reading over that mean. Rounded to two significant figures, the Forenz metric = 1.8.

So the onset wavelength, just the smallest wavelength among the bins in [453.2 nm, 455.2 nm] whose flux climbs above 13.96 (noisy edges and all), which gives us 453.273 nm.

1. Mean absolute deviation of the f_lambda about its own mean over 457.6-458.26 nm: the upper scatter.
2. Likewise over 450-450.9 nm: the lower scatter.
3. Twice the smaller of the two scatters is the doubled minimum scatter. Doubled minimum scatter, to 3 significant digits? 1.71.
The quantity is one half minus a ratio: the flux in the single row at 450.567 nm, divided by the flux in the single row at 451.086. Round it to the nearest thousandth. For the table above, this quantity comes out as -0.532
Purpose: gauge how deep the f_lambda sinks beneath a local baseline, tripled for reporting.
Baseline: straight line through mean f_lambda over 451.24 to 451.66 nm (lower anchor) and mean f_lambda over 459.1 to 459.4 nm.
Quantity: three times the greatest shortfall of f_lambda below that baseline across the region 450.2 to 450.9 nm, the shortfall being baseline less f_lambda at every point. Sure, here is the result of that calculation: 4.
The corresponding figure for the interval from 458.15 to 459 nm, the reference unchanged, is 6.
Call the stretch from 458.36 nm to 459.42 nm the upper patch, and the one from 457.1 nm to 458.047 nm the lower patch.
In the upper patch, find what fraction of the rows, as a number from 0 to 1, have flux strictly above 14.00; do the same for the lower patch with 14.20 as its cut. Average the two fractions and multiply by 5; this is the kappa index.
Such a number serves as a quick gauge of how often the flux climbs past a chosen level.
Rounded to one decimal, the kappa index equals 3.7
